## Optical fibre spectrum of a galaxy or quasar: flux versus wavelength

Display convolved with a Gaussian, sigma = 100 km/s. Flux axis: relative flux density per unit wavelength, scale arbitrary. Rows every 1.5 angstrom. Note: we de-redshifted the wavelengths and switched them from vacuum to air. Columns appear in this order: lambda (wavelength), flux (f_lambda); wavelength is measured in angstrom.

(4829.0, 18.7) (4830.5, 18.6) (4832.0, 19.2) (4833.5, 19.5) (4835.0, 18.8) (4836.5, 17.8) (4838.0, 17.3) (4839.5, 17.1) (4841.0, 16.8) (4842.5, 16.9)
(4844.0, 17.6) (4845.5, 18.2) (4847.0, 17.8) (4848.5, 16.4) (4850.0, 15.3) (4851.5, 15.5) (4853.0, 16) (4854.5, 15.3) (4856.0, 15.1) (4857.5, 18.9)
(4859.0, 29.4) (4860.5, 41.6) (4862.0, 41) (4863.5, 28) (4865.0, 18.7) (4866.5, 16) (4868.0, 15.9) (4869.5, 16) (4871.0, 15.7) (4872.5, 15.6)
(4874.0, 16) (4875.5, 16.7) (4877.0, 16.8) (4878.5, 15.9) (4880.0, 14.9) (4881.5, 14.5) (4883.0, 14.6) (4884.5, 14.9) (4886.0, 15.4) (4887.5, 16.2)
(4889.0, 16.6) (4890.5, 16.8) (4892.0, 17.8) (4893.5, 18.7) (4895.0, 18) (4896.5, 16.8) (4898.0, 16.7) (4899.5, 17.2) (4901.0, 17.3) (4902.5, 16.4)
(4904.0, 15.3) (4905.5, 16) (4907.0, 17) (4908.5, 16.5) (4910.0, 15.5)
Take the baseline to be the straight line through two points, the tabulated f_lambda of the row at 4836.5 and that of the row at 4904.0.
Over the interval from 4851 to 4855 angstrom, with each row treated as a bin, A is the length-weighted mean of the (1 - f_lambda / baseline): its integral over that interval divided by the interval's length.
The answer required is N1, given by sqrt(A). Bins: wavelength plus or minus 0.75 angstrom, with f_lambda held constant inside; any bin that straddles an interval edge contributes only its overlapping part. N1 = 0.30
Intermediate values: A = 0.091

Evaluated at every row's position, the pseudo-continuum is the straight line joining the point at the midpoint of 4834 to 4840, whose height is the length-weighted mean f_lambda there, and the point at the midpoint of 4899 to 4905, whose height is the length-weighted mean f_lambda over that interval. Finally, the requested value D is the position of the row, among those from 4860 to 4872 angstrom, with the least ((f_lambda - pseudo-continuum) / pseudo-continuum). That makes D 4871.0 angstrom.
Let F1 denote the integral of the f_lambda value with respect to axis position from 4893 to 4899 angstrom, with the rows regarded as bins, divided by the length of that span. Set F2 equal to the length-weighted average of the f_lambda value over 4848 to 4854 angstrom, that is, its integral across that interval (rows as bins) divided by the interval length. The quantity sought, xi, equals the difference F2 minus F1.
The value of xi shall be -1.7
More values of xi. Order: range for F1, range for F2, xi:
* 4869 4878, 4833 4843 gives 1.6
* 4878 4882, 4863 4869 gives 4.1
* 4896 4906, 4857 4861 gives 13.4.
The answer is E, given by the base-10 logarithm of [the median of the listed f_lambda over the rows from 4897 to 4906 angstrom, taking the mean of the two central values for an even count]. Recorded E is 1.22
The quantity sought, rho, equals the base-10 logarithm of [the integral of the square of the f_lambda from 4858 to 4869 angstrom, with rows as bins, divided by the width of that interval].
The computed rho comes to 2.91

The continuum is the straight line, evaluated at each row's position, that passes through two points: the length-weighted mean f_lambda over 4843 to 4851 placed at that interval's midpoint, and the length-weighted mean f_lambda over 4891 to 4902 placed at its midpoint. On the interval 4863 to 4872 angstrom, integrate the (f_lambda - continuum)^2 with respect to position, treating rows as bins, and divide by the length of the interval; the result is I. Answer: 17.9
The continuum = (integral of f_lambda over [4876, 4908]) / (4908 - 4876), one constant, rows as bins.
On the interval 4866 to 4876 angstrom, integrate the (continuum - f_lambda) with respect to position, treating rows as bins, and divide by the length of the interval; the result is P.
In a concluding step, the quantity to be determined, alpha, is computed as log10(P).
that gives -0.39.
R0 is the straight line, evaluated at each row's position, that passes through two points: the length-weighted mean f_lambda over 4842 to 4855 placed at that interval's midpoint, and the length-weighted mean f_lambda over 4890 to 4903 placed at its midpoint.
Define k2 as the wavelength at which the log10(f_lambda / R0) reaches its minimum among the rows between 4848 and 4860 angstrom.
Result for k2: 4856.0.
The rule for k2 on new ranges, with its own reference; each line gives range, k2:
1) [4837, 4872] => 4856.0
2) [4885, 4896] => 4886.0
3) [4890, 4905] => 4904.0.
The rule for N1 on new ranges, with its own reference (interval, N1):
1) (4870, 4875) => 0.20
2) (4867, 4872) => 0.21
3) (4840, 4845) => 0.15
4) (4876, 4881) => 0.16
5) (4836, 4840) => 0.14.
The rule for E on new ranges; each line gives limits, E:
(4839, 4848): 1.24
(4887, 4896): 1.24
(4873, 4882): 1.20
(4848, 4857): 1.19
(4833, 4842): 1.24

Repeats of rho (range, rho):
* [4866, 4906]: 2.42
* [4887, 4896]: 2.48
